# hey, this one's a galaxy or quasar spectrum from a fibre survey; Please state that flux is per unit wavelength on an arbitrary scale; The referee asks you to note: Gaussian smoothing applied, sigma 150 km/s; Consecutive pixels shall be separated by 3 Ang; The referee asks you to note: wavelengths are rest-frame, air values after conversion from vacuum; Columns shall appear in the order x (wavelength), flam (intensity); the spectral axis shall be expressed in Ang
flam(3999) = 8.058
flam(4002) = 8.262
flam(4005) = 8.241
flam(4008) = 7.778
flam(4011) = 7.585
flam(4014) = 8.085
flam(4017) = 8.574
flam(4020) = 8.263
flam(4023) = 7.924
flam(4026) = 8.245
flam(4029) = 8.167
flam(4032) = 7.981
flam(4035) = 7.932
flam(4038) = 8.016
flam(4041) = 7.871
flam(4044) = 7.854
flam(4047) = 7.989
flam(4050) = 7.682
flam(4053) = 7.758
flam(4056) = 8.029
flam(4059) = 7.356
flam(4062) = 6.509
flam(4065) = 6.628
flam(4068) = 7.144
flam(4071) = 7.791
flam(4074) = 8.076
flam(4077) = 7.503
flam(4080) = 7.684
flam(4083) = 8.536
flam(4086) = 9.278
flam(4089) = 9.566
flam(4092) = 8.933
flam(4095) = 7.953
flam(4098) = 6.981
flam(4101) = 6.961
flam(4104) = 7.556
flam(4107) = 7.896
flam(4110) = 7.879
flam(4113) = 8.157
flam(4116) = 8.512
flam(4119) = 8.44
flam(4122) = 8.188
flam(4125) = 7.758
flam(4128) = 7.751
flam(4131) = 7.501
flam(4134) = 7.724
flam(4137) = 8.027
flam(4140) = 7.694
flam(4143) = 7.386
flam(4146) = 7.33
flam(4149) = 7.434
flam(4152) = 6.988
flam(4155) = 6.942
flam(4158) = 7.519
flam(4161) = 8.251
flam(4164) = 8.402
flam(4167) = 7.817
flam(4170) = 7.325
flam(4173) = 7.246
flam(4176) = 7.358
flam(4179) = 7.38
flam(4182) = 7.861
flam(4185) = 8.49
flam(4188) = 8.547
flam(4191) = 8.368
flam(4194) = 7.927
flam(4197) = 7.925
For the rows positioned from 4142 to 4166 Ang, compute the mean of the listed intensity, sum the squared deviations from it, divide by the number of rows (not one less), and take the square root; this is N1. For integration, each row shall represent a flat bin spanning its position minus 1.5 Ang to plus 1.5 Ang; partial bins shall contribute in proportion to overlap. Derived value 0.50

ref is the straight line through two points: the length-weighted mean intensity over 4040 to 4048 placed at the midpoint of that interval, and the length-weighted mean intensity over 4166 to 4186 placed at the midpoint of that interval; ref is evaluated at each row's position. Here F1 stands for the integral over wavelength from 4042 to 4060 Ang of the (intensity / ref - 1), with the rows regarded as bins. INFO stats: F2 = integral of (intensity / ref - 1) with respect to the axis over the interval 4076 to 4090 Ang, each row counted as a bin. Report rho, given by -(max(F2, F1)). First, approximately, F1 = -0.2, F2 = 1.25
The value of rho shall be -1.25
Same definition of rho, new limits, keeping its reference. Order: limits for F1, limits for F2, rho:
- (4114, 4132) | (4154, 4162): -0.73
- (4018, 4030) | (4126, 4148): -0.33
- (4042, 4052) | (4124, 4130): -0.01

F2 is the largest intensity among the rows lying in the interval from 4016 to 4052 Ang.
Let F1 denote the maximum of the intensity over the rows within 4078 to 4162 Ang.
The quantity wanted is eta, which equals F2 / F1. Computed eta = 0.90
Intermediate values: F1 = 9.566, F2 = 8.574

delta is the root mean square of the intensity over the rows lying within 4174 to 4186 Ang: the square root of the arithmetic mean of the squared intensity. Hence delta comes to 7.79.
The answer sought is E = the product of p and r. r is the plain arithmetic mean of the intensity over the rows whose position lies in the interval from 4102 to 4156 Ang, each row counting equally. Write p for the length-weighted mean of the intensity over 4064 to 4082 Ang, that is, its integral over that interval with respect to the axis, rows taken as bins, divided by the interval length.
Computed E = 58.2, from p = 7.52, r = 7.73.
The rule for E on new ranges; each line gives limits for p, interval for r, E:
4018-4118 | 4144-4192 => 60.9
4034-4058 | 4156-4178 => 60.7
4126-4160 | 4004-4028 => 60.6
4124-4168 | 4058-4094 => 60.4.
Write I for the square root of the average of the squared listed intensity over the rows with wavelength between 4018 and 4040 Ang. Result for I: 8.1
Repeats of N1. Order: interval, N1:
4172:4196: 0.50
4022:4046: 0.13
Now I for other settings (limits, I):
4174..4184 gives 7.5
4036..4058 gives 7.9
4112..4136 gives 8.0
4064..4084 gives 7.6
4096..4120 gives 7.8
